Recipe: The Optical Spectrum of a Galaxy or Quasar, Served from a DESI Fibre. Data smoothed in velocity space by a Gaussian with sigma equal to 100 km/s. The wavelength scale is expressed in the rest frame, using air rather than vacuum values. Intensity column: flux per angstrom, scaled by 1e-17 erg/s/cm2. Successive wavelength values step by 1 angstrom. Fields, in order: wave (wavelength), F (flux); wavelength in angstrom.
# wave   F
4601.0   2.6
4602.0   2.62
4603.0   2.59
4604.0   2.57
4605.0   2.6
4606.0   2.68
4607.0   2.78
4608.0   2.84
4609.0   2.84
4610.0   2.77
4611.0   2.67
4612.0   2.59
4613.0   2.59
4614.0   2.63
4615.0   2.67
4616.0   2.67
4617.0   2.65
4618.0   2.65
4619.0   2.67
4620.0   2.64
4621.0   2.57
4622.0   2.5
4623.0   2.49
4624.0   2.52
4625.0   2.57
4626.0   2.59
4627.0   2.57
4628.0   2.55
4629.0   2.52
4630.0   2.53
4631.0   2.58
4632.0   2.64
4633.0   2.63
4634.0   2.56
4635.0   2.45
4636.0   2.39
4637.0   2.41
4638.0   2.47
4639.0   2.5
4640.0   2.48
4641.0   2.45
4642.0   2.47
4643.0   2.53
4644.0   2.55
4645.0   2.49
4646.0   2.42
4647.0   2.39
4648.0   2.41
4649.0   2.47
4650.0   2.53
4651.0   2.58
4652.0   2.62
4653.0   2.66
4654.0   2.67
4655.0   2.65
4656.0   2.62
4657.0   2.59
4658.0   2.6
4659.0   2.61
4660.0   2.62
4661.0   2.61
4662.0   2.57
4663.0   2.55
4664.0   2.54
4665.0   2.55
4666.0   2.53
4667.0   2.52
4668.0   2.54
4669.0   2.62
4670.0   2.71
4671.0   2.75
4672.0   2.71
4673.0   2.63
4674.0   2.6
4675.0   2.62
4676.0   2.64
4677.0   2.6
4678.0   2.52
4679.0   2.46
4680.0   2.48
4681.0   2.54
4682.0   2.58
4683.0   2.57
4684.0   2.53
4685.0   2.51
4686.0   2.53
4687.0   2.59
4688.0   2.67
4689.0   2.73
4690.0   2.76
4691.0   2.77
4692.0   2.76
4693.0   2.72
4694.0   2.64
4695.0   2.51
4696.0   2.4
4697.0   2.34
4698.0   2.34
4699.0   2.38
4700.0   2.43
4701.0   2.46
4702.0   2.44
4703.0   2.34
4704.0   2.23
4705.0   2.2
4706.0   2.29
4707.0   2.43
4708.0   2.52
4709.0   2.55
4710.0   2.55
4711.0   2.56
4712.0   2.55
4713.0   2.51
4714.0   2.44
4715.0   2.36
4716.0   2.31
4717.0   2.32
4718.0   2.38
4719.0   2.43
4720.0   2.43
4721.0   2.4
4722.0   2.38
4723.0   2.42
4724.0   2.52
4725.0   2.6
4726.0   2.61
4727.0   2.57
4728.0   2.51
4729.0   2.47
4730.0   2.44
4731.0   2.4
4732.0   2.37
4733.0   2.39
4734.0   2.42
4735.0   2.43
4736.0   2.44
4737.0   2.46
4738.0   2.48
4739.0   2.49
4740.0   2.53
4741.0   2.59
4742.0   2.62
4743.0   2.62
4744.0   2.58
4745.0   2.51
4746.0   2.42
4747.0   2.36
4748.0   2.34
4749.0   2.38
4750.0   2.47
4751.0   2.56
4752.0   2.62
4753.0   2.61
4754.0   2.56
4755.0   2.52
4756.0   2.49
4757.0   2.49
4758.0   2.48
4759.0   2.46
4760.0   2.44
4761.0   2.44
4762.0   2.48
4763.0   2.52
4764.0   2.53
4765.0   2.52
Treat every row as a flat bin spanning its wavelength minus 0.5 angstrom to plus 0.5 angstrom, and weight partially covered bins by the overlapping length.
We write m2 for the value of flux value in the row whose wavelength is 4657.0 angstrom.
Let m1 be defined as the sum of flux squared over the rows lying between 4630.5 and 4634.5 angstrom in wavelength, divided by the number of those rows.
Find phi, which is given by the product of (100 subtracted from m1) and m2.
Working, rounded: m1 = 6.8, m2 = 2.59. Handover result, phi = -241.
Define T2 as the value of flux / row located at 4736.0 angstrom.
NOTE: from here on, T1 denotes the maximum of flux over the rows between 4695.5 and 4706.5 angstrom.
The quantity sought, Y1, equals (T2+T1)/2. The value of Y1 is 2.450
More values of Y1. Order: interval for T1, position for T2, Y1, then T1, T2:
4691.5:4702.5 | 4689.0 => 2.745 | 2.76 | 2.73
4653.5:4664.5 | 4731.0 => 2.535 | 2.67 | 2.4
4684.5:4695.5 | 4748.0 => 2.555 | 2.77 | 2.34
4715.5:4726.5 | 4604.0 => 2.590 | 2.61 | 2.57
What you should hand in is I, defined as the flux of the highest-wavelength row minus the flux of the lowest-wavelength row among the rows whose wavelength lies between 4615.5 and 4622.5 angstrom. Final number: -0.17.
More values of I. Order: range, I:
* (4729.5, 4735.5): -0.01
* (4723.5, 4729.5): -0.05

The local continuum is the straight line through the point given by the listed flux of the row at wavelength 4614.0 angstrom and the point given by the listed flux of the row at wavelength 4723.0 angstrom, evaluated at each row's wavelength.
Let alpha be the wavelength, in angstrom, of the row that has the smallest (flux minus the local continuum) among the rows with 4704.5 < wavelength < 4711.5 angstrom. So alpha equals 4705.0 angstrom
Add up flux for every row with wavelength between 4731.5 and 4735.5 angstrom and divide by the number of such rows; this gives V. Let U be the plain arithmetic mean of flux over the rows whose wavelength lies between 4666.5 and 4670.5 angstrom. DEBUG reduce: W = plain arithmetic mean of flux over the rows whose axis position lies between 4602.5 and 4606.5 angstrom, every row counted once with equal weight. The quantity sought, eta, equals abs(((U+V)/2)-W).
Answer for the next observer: 0.11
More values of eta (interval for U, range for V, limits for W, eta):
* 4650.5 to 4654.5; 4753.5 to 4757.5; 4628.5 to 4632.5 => 0.01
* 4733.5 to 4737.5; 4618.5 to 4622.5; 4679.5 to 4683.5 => 0.03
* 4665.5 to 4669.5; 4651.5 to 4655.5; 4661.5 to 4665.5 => 0.05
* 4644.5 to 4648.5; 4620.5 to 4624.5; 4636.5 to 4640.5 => 0.01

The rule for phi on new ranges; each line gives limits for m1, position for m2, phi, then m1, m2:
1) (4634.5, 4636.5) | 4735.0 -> -229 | 5.9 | 2.43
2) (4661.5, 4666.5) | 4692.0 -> -258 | 6.5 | 2.76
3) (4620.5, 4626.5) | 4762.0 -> -232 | 6.5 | 2.48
